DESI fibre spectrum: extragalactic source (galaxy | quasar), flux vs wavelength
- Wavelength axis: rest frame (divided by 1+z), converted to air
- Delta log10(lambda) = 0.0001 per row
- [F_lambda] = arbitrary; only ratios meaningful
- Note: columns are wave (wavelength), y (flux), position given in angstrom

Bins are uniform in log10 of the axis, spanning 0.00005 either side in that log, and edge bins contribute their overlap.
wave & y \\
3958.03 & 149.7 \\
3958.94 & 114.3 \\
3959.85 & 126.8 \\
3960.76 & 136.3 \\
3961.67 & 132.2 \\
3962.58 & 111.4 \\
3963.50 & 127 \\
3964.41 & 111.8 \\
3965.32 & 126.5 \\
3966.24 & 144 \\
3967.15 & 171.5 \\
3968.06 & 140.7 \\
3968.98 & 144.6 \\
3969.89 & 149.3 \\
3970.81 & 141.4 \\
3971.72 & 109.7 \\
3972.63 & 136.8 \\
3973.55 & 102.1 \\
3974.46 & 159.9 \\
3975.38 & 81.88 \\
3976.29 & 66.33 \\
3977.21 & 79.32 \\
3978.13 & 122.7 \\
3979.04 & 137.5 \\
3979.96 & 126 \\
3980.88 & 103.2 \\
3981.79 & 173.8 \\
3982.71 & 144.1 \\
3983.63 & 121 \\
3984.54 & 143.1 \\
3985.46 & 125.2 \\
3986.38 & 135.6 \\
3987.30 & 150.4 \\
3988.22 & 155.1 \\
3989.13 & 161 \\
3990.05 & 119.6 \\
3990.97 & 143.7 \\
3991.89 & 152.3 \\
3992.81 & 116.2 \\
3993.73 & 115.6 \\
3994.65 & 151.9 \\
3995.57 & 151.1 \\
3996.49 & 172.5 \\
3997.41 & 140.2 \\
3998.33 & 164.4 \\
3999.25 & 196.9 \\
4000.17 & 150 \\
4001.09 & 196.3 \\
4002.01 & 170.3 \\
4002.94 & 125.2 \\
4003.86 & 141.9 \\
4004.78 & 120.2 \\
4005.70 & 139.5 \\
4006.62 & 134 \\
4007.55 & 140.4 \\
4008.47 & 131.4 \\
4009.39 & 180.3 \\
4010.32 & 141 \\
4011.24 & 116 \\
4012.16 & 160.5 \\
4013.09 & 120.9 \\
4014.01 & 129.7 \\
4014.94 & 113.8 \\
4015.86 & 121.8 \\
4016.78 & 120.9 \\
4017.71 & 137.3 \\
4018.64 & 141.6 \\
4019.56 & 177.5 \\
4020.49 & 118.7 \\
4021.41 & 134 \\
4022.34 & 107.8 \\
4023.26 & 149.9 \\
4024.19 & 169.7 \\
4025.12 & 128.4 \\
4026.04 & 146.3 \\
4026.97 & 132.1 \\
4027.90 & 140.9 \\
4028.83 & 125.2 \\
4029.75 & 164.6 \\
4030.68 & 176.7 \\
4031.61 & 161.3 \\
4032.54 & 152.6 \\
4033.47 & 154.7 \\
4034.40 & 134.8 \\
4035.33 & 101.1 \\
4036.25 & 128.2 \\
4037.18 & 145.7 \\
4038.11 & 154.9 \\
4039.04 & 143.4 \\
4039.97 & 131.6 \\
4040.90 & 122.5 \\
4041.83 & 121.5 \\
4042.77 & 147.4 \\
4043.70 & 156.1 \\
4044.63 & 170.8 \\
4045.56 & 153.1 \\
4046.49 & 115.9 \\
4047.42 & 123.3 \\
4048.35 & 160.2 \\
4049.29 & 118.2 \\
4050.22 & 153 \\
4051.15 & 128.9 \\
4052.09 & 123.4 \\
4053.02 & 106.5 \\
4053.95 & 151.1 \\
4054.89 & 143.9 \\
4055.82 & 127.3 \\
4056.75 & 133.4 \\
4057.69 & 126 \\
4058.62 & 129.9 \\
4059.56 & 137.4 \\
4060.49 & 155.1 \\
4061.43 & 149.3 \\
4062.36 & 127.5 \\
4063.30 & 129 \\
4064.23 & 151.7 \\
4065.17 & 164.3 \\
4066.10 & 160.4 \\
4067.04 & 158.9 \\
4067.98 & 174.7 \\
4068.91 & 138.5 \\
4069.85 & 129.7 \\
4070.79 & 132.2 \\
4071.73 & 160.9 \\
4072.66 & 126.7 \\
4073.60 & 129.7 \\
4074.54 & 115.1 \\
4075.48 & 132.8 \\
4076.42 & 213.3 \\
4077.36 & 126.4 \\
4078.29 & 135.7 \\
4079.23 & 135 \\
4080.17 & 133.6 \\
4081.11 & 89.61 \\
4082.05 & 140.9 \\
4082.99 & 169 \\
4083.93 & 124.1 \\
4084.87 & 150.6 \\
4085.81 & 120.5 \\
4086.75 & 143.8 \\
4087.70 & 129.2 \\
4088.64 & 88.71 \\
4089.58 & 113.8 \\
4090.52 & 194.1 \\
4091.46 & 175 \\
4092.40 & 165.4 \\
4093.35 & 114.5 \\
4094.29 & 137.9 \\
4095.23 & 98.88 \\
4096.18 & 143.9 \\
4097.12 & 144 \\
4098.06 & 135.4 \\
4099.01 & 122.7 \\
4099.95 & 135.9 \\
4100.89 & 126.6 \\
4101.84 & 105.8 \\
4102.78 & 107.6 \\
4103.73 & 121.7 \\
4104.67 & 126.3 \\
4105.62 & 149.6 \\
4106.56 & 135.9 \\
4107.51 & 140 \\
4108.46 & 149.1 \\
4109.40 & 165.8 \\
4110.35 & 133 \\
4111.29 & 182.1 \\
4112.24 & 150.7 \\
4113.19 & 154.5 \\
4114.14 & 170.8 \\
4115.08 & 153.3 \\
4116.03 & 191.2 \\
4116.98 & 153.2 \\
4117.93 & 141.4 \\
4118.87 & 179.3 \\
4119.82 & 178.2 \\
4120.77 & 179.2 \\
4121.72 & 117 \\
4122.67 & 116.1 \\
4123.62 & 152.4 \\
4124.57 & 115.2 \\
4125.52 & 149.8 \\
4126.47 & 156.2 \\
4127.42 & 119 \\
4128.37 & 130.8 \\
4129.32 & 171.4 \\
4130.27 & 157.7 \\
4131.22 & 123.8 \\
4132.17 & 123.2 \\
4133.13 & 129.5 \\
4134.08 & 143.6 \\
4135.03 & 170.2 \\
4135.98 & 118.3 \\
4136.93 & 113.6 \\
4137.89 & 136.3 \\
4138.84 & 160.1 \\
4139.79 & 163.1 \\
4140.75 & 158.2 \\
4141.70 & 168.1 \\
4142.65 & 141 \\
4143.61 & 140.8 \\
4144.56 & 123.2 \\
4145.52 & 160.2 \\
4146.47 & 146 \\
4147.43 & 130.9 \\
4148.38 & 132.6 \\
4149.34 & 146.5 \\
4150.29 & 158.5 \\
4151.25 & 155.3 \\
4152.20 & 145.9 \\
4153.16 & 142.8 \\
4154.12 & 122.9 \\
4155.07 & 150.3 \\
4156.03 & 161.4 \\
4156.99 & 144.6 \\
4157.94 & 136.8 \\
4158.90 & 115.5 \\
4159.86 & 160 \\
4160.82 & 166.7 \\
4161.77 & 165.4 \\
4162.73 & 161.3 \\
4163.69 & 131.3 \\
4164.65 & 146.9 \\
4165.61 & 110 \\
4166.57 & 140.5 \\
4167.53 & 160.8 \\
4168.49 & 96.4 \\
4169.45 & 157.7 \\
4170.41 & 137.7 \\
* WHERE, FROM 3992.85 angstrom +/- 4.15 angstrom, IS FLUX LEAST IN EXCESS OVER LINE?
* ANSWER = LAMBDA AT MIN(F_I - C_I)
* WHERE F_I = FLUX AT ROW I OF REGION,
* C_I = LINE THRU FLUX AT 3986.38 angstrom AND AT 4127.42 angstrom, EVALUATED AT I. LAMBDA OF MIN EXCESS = 3993.73 angstrom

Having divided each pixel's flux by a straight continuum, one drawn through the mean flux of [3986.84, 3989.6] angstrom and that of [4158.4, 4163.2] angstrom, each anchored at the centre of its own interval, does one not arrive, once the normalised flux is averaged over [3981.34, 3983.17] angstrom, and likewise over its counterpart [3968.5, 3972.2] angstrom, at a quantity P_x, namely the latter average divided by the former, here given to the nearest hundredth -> 0.86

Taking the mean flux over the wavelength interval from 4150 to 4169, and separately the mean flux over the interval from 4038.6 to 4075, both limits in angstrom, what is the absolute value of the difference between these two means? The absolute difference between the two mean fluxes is 4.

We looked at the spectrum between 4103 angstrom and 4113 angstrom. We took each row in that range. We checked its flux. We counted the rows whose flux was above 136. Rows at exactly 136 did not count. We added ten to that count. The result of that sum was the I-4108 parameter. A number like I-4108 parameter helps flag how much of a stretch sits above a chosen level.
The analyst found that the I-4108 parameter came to 16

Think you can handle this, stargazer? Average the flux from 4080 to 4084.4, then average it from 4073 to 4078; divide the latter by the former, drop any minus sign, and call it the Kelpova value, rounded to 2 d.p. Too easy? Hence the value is 1.09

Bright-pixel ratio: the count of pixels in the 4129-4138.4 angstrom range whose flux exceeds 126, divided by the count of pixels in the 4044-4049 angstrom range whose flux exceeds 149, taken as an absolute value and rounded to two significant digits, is 2.0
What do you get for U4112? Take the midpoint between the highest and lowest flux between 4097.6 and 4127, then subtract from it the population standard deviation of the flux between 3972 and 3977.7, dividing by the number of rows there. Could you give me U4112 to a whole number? 115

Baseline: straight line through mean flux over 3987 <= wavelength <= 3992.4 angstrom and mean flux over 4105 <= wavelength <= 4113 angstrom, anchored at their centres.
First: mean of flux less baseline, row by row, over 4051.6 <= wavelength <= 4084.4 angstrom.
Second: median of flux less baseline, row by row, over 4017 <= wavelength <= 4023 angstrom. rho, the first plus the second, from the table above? -22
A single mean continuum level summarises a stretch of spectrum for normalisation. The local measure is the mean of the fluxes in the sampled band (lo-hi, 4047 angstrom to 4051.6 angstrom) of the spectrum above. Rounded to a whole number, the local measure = 137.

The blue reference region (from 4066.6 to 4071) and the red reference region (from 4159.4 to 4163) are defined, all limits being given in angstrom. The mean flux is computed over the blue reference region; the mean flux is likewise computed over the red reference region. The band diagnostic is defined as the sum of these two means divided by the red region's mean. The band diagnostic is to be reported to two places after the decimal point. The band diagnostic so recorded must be 1.90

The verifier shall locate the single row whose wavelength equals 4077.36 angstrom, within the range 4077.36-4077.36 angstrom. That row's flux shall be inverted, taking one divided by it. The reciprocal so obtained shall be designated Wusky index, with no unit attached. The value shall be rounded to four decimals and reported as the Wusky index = 0.0079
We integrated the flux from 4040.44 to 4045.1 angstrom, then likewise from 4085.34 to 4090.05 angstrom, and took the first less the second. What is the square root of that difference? 10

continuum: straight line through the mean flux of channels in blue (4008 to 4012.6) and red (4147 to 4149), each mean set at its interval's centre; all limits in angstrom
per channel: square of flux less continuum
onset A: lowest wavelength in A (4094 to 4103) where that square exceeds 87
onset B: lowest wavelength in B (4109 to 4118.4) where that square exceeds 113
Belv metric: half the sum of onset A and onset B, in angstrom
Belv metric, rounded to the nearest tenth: 4102.3 angstrom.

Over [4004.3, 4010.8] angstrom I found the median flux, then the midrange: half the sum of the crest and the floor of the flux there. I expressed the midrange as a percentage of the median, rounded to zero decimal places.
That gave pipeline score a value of 108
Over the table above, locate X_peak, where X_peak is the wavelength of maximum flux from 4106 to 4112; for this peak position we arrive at 4111.29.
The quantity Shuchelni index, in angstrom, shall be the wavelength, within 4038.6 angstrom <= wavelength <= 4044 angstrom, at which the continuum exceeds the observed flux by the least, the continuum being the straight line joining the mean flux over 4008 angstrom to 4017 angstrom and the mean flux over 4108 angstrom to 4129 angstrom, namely 4043.70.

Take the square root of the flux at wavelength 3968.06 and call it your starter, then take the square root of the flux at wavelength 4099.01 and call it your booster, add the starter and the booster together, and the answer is 22.9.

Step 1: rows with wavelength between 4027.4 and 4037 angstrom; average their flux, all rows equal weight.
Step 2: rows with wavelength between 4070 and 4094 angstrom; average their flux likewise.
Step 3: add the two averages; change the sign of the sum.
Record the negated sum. -282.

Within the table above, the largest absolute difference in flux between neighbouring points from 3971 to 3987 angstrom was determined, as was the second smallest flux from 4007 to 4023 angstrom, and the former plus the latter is 192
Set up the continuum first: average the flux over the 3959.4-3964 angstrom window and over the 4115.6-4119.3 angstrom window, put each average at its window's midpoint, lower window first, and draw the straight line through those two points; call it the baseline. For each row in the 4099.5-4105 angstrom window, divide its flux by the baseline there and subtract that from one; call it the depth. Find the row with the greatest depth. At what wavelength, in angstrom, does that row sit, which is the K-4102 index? 4101.84 angstrom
